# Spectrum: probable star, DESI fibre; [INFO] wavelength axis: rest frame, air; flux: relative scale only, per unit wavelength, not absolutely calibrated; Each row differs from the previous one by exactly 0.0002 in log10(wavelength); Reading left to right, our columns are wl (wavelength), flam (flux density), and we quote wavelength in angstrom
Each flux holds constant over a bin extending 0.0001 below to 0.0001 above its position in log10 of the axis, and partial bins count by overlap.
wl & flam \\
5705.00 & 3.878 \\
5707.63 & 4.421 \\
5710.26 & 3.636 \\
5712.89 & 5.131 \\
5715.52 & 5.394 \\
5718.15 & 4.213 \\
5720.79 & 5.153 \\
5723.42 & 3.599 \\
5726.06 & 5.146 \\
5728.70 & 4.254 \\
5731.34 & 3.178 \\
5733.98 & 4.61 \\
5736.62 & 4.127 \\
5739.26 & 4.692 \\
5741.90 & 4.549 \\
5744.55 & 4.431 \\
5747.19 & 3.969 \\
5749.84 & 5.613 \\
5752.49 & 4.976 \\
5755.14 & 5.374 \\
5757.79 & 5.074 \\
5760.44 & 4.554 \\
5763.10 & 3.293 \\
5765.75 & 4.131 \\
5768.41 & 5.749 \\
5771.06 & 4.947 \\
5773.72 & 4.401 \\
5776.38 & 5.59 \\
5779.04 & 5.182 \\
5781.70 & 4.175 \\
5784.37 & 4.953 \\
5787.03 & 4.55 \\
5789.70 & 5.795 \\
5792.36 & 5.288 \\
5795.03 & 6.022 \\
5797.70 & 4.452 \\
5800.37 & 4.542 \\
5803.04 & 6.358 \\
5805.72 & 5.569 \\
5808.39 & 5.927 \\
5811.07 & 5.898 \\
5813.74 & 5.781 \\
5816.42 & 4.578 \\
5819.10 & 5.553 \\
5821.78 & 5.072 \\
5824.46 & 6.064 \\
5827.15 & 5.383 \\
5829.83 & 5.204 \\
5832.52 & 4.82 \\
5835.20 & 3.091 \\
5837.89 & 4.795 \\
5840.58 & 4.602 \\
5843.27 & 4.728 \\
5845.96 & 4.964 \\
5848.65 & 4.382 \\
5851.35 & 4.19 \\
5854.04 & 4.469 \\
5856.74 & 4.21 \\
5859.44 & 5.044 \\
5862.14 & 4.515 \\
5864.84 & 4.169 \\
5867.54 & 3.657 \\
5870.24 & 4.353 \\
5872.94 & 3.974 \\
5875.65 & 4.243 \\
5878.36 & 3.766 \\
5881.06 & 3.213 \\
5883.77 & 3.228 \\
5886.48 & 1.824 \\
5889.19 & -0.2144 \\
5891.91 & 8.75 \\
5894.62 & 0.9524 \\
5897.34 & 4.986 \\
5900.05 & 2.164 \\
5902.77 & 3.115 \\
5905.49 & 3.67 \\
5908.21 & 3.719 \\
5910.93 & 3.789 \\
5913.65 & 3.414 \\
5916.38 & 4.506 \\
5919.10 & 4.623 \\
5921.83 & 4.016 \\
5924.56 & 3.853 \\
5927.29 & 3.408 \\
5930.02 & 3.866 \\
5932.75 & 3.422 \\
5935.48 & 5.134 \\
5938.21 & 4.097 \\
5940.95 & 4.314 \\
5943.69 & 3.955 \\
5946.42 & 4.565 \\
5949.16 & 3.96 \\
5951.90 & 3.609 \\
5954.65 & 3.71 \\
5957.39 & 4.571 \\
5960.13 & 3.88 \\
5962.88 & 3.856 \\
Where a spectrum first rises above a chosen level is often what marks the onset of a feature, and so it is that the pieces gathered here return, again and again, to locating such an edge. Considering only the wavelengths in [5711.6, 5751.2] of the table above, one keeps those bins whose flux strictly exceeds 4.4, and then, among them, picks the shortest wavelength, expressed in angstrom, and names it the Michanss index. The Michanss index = 5712.89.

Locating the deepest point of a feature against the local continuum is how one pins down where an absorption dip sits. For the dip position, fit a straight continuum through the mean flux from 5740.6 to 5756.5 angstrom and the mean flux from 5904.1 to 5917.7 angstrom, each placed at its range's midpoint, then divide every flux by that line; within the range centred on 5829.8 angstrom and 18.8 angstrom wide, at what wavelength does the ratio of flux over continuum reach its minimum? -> 5835.20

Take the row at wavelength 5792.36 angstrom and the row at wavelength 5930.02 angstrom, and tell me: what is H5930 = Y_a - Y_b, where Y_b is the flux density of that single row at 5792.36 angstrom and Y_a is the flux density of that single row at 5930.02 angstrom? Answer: -1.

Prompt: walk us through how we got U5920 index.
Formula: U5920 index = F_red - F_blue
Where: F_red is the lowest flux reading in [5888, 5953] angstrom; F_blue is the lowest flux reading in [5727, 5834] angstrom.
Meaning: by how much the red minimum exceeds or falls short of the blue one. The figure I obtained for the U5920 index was -3.4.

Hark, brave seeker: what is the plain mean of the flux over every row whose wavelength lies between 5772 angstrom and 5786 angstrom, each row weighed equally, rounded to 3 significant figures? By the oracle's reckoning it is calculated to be 4.86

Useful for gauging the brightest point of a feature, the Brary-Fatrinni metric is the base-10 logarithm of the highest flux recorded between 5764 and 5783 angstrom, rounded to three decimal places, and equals 0.760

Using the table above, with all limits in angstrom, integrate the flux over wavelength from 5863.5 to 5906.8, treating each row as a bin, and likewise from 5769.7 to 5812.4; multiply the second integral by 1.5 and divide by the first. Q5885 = 2.2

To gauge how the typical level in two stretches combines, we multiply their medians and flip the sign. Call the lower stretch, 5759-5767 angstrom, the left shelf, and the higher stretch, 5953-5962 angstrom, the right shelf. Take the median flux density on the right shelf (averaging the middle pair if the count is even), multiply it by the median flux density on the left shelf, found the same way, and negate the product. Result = -16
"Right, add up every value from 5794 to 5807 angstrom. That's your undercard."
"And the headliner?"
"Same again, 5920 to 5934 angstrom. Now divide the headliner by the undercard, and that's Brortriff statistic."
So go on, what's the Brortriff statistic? 0.69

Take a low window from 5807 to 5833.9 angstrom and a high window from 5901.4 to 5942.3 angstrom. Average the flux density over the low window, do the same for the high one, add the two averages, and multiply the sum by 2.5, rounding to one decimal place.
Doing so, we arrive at 23.4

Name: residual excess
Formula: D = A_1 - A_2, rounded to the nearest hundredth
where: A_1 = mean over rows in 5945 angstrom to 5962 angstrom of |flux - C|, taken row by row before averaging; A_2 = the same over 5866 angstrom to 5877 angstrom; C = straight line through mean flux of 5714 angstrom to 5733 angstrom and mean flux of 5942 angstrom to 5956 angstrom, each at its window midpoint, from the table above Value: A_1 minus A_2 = 0.07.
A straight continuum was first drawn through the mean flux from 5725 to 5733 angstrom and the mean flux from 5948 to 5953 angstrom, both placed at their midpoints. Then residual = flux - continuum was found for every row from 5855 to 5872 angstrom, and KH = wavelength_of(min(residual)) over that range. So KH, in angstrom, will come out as 5867.54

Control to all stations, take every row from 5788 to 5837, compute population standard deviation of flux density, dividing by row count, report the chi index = 0.77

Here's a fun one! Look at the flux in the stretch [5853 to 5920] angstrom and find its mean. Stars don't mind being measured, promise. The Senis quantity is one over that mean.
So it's 0.266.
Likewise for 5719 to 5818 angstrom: 0.205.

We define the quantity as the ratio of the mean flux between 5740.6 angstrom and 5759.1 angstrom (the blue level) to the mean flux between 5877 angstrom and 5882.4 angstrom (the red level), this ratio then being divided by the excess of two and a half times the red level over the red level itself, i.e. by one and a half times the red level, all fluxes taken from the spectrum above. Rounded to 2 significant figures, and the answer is 0.27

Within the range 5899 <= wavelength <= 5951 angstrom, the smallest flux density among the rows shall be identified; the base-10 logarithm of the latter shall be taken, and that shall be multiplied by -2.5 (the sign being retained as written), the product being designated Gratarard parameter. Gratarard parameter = -0.84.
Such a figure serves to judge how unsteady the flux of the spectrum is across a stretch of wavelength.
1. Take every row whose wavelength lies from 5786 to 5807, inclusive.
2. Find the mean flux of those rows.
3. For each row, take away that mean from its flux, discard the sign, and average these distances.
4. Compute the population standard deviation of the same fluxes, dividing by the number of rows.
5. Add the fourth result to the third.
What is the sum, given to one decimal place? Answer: 1.3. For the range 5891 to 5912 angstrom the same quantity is 3.6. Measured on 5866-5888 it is 1.3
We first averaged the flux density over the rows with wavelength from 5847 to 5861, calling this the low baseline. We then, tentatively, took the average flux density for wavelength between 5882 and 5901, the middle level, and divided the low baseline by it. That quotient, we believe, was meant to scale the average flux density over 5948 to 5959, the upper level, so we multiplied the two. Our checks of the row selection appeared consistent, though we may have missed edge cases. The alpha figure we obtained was 5.7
